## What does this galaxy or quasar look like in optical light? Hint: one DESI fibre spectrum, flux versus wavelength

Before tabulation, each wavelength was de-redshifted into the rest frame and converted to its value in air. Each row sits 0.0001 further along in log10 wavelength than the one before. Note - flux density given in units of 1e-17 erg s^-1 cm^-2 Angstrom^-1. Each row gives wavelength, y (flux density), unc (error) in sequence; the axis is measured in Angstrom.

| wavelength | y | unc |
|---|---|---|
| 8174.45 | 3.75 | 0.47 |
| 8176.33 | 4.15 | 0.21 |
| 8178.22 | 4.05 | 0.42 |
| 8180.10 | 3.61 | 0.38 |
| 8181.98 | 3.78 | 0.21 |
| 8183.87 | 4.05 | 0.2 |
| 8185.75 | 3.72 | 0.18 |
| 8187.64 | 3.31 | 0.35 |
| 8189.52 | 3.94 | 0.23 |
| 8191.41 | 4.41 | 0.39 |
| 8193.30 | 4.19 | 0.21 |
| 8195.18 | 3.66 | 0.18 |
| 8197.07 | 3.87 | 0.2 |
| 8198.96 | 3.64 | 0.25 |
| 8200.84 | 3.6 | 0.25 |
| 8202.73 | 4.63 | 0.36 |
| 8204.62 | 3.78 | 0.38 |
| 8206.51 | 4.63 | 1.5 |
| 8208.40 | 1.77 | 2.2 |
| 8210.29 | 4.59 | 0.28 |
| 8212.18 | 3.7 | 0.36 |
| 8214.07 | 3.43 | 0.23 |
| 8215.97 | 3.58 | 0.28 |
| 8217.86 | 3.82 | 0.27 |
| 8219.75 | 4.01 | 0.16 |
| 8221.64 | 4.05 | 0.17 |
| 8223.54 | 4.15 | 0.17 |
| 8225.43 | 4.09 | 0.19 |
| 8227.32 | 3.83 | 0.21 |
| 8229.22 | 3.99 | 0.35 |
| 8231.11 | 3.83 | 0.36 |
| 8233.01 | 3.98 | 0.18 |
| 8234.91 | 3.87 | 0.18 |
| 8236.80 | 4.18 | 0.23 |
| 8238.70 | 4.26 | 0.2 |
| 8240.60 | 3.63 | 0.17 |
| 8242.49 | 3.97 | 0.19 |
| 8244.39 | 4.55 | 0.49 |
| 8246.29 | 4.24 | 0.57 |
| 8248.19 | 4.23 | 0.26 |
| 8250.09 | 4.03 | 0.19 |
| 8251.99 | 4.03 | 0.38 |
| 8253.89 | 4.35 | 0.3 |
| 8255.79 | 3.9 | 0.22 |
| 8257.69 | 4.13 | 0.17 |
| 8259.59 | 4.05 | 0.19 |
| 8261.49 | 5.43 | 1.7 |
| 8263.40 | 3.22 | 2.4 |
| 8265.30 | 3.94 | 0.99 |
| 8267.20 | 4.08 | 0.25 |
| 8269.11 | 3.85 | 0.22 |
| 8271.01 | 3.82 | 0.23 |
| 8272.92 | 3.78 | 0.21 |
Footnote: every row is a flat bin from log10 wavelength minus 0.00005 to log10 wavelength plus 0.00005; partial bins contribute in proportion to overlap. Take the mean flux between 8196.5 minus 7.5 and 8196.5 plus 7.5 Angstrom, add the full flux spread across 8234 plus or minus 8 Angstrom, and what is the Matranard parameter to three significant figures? 4.62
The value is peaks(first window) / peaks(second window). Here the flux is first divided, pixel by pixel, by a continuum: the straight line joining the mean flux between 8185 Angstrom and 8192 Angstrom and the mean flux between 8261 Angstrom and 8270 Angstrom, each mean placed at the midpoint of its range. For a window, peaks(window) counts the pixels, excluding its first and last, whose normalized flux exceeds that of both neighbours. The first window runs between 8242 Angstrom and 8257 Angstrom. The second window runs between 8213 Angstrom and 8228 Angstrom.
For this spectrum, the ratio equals 2.0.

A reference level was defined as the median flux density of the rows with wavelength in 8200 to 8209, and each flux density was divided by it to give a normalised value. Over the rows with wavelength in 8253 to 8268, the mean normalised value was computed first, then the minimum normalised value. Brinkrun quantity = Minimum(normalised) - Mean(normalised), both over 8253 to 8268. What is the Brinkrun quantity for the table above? -0.24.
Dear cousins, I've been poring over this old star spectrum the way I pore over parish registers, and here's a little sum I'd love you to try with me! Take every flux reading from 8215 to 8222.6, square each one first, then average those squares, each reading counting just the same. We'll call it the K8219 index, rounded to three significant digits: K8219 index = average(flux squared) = 15.0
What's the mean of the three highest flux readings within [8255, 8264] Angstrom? 4.5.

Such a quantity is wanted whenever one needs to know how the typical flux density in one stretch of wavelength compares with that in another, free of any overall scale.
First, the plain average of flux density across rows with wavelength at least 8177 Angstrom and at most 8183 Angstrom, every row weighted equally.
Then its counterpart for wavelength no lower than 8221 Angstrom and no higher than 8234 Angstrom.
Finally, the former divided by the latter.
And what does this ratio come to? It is 0.96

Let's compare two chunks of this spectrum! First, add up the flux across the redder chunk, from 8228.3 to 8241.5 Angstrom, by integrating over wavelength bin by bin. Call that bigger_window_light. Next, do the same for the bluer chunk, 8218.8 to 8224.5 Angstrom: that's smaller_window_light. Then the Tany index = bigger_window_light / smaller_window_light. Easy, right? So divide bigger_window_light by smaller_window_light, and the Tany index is 2.3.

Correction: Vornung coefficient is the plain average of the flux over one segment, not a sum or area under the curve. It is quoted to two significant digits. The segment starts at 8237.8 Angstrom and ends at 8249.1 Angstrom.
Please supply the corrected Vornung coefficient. 4.1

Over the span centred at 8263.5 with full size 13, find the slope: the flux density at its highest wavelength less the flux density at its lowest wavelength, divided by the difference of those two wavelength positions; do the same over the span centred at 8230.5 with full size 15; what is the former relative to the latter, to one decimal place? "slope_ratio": -10.8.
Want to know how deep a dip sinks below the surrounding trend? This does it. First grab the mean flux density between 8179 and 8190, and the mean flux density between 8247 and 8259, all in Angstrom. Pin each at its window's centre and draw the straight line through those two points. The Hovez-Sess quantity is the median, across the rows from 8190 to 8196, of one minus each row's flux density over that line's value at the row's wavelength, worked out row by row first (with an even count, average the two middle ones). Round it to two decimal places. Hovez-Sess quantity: -0.11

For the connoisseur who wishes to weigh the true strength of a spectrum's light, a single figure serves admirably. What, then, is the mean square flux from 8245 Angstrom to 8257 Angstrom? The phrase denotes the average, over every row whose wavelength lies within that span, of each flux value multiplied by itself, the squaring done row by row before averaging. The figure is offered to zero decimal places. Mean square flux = 17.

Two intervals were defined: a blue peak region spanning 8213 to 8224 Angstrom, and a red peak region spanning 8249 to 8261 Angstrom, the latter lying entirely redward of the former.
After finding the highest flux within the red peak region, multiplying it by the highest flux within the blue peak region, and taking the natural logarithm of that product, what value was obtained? 2.89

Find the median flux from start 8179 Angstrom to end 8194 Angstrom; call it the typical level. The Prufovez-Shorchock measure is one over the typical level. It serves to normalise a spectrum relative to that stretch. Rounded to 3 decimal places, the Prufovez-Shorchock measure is 0.259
